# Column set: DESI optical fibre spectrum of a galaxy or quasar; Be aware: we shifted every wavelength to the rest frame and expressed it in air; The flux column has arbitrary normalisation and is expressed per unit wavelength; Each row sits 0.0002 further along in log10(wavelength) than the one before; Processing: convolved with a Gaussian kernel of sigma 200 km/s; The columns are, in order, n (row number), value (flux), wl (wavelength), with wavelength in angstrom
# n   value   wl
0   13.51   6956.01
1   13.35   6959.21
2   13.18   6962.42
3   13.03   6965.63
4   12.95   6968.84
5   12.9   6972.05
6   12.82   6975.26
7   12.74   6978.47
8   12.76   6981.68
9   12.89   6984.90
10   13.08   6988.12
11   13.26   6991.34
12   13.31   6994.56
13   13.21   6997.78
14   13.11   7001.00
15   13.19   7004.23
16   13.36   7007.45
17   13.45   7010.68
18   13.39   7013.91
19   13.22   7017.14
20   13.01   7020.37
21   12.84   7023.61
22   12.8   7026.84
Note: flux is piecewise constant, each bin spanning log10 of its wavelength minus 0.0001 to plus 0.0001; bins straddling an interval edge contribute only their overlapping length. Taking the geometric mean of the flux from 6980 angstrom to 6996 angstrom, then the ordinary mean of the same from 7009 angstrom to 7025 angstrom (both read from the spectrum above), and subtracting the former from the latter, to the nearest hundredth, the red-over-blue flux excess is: 0.12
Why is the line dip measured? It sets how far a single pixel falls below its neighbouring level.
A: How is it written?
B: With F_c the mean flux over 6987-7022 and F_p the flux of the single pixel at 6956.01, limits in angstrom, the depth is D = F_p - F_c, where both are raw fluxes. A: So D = 0.27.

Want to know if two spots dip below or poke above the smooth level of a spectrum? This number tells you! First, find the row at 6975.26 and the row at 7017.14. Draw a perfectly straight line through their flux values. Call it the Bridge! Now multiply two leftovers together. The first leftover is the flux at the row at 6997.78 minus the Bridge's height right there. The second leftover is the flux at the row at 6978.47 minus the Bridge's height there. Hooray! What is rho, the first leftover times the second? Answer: -0.019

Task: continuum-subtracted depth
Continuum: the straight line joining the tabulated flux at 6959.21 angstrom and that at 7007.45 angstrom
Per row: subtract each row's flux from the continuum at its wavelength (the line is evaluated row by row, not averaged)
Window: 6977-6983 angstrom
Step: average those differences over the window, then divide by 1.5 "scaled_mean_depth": 0.40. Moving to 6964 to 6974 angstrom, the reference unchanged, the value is 0.26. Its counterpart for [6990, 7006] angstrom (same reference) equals 0.09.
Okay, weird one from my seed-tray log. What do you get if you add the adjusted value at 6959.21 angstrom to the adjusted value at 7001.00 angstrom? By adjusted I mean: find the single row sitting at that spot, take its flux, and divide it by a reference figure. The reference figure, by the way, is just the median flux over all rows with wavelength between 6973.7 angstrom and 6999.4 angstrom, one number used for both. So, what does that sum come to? 2.04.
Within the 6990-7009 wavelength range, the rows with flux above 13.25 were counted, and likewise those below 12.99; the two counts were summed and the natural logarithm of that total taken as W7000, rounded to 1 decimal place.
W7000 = 1.1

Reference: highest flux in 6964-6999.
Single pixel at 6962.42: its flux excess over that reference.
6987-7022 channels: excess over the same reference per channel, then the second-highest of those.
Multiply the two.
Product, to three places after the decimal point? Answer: -0.010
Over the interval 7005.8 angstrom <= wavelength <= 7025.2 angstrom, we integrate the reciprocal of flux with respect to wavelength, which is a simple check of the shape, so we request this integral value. 1.47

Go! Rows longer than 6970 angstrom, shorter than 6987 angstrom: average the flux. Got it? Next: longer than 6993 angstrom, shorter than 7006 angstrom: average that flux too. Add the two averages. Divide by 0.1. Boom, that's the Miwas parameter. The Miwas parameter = 260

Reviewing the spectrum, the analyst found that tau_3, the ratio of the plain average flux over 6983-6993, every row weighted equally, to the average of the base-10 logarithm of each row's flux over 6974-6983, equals 11.8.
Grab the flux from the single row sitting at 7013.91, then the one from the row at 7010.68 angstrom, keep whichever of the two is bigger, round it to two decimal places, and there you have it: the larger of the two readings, 13.45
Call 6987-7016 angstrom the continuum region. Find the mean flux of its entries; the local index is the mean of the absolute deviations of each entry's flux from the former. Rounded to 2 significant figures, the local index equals 0.10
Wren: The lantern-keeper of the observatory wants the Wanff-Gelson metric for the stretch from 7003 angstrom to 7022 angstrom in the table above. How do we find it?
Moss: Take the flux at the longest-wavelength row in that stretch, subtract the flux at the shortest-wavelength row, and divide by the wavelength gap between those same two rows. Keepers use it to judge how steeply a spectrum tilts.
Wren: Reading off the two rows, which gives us -0.011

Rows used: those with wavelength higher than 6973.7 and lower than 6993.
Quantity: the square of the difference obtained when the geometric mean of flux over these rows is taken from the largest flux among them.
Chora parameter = 0.11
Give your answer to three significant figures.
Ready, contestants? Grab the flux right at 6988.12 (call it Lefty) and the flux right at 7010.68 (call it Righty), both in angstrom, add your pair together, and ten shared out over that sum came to 0.377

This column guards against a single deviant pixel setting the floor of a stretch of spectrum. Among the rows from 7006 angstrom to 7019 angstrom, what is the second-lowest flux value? 13.36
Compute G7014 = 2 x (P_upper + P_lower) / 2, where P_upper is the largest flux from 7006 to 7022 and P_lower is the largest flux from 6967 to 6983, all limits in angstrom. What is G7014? 26.4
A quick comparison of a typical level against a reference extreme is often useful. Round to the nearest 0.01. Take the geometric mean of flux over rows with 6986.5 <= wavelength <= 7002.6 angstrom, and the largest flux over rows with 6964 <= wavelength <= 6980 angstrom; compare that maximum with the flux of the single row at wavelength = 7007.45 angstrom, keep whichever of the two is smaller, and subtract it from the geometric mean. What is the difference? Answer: 0.16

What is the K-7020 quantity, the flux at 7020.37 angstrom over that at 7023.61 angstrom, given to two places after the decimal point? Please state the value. 1.01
